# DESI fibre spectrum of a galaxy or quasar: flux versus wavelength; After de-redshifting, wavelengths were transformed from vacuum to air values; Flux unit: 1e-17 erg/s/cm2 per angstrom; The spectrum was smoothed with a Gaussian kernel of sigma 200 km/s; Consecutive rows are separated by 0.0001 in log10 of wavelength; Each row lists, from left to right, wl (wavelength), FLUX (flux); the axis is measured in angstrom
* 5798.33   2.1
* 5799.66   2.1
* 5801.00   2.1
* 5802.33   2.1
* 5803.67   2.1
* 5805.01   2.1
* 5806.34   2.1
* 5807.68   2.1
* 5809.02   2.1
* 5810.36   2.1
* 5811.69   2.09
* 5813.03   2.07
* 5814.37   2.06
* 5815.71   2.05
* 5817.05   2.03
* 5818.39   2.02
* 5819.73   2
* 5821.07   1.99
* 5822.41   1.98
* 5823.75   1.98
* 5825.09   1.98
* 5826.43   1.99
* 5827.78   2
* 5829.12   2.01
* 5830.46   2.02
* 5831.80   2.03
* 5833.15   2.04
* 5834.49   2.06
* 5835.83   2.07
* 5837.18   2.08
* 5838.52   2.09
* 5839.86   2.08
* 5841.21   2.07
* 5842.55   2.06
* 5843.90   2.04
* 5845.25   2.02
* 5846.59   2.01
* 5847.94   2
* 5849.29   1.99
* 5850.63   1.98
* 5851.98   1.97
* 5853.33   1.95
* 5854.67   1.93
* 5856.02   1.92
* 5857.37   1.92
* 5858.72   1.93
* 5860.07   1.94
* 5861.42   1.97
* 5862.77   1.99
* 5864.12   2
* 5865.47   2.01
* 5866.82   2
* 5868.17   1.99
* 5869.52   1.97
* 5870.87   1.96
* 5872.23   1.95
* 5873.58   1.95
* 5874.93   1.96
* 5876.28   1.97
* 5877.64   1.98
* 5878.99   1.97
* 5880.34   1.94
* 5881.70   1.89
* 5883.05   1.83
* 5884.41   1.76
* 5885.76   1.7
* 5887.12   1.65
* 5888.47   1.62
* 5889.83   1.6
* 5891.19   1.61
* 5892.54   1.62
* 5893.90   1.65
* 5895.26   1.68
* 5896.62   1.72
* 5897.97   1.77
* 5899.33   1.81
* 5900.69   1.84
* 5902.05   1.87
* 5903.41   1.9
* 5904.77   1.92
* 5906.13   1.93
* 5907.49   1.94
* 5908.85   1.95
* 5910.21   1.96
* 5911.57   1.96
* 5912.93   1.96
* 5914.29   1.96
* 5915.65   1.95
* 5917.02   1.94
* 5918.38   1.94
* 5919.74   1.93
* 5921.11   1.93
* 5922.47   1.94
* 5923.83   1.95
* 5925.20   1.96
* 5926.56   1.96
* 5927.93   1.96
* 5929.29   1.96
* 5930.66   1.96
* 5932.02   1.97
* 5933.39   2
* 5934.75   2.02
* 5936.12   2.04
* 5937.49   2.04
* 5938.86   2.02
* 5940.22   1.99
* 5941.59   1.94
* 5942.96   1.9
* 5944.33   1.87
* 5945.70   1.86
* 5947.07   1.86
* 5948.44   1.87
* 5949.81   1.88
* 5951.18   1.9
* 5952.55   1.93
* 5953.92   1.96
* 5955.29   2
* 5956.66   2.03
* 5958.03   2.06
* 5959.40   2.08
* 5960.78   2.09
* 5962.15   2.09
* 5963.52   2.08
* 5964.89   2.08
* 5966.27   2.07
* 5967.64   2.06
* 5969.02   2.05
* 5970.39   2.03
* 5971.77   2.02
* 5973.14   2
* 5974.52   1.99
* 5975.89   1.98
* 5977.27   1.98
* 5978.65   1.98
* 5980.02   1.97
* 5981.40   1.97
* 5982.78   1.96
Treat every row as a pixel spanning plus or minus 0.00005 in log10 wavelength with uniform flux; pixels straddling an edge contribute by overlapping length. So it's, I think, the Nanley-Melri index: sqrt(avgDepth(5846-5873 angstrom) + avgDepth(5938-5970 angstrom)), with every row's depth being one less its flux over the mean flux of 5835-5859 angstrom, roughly 0.17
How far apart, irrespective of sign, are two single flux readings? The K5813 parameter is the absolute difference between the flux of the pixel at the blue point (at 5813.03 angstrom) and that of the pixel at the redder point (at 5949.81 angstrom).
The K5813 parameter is 0.19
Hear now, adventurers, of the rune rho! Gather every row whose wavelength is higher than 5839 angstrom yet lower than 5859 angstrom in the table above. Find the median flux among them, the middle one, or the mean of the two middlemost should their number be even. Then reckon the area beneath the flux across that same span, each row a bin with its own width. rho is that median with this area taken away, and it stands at -38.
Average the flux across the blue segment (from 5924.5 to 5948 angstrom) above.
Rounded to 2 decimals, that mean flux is 1.96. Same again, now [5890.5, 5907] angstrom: 1.78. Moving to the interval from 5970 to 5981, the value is 1.99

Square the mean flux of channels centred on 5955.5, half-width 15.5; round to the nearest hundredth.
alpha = 3.94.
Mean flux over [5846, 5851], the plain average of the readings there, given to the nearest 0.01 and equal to 2.00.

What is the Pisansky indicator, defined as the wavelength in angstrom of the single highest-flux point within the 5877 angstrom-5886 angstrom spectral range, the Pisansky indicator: 5877.64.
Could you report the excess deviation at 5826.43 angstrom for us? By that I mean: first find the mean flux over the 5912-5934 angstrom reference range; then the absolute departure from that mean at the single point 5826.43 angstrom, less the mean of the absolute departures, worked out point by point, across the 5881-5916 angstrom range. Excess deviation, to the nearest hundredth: -0.11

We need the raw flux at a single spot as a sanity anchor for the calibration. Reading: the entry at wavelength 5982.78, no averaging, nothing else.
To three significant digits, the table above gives 1.96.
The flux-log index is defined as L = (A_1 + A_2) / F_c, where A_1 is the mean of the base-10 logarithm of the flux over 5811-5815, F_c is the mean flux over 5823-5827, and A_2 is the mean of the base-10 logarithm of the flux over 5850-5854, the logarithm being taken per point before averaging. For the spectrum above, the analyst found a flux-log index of 0.308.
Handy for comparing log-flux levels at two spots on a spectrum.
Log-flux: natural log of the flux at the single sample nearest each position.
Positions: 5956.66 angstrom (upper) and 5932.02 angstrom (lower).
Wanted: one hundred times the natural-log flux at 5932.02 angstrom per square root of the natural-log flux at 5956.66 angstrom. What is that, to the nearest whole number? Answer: 81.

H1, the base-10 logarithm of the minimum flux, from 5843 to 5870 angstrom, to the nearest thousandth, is 0.283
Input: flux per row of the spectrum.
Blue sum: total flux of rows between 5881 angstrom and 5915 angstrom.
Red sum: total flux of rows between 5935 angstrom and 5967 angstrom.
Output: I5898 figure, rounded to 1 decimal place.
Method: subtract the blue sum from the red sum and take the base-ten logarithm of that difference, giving -0.3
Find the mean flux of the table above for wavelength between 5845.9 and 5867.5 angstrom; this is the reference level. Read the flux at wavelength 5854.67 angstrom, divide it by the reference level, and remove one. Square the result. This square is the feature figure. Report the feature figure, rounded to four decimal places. 0.0004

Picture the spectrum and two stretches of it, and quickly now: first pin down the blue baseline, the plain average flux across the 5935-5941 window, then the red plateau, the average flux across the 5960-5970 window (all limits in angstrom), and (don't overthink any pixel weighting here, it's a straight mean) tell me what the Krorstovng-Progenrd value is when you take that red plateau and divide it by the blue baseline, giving 1.03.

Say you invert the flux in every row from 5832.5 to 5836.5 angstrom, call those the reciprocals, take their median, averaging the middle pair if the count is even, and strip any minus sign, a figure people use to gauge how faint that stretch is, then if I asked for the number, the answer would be 0.485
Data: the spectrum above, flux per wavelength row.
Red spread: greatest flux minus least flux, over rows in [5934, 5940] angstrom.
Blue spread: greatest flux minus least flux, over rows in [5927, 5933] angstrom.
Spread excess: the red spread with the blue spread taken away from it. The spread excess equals 0.010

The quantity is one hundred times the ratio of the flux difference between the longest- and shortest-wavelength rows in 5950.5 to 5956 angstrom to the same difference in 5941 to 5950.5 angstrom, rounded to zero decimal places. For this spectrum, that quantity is -167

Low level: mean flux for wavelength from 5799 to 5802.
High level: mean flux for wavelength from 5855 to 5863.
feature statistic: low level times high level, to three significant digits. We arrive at 4.08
